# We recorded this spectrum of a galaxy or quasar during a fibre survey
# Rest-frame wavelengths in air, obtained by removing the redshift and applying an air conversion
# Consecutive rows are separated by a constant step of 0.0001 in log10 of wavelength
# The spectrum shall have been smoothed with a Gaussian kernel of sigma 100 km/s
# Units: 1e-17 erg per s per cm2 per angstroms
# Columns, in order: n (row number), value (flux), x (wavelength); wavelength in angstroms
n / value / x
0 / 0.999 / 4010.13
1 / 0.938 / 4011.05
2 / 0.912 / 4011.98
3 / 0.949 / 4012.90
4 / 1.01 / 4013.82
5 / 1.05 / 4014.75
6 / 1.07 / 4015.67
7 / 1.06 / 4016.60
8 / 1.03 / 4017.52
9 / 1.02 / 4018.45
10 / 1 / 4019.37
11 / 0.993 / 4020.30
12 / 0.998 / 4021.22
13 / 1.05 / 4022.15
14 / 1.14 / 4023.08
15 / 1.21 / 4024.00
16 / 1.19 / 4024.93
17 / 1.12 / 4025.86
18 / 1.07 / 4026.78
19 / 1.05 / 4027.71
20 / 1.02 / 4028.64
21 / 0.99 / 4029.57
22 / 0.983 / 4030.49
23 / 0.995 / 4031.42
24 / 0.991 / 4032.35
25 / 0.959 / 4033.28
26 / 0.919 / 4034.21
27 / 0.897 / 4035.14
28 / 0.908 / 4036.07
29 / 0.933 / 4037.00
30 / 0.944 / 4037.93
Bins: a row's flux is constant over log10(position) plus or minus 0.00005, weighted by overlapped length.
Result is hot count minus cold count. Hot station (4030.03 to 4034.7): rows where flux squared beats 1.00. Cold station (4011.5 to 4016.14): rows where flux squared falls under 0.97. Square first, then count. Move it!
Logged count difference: -2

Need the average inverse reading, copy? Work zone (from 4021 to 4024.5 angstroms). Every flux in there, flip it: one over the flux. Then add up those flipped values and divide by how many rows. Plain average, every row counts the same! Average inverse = 0.91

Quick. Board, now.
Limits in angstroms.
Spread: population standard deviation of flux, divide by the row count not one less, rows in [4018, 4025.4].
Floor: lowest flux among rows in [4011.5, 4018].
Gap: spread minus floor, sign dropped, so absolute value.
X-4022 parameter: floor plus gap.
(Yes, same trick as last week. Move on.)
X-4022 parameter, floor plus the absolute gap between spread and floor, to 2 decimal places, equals 1.74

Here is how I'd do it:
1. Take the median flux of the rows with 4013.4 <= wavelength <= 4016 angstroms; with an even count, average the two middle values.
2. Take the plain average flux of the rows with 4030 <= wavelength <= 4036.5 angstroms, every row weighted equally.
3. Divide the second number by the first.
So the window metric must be 0.91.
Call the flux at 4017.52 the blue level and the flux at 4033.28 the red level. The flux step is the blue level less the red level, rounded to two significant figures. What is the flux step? 0.071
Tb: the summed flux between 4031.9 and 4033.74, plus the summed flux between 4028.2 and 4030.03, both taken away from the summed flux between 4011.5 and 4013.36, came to -2.1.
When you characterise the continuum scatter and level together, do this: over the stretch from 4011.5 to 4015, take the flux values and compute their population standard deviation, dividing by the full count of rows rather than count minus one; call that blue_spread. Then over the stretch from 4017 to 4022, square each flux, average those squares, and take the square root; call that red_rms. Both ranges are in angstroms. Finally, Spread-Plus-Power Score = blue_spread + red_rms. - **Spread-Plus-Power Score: 1.06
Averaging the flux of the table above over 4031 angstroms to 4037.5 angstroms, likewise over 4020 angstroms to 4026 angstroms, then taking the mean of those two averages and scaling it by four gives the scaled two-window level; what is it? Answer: 4.09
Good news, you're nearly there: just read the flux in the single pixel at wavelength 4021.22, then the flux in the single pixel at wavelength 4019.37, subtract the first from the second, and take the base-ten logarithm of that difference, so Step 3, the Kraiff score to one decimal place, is -2.7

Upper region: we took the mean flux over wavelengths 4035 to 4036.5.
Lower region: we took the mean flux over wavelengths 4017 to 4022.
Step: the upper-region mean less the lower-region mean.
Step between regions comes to -0.11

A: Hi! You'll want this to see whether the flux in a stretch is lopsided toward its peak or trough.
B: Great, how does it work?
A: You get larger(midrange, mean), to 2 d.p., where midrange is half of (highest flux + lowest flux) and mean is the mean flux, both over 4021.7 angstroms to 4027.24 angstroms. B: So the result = 1.13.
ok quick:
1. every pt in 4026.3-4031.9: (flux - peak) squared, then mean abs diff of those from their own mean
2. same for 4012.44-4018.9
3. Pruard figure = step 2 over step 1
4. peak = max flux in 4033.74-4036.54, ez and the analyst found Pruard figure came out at 1.0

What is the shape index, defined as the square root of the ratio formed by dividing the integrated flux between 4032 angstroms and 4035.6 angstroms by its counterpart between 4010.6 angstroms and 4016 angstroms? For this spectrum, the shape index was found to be 0.80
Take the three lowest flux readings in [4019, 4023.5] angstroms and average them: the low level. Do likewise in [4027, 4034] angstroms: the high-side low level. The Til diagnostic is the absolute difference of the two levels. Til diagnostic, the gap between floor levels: 0.020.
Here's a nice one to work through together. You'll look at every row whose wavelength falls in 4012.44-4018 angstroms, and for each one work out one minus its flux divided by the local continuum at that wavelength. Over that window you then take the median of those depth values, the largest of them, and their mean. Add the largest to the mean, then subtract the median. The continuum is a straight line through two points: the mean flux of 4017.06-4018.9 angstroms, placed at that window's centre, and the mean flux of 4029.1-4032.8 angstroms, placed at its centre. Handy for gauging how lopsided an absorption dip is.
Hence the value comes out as 0.10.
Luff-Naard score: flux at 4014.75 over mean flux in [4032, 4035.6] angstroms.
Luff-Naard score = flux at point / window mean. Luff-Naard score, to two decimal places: 1.12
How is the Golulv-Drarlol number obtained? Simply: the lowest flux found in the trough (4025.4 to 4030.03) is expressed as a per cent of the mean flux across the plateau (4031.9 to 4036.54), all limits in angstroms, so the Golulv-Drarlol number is 106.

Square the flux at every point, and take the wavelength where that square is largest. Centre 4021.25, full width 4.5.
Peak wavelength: 4023.08 angstroms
